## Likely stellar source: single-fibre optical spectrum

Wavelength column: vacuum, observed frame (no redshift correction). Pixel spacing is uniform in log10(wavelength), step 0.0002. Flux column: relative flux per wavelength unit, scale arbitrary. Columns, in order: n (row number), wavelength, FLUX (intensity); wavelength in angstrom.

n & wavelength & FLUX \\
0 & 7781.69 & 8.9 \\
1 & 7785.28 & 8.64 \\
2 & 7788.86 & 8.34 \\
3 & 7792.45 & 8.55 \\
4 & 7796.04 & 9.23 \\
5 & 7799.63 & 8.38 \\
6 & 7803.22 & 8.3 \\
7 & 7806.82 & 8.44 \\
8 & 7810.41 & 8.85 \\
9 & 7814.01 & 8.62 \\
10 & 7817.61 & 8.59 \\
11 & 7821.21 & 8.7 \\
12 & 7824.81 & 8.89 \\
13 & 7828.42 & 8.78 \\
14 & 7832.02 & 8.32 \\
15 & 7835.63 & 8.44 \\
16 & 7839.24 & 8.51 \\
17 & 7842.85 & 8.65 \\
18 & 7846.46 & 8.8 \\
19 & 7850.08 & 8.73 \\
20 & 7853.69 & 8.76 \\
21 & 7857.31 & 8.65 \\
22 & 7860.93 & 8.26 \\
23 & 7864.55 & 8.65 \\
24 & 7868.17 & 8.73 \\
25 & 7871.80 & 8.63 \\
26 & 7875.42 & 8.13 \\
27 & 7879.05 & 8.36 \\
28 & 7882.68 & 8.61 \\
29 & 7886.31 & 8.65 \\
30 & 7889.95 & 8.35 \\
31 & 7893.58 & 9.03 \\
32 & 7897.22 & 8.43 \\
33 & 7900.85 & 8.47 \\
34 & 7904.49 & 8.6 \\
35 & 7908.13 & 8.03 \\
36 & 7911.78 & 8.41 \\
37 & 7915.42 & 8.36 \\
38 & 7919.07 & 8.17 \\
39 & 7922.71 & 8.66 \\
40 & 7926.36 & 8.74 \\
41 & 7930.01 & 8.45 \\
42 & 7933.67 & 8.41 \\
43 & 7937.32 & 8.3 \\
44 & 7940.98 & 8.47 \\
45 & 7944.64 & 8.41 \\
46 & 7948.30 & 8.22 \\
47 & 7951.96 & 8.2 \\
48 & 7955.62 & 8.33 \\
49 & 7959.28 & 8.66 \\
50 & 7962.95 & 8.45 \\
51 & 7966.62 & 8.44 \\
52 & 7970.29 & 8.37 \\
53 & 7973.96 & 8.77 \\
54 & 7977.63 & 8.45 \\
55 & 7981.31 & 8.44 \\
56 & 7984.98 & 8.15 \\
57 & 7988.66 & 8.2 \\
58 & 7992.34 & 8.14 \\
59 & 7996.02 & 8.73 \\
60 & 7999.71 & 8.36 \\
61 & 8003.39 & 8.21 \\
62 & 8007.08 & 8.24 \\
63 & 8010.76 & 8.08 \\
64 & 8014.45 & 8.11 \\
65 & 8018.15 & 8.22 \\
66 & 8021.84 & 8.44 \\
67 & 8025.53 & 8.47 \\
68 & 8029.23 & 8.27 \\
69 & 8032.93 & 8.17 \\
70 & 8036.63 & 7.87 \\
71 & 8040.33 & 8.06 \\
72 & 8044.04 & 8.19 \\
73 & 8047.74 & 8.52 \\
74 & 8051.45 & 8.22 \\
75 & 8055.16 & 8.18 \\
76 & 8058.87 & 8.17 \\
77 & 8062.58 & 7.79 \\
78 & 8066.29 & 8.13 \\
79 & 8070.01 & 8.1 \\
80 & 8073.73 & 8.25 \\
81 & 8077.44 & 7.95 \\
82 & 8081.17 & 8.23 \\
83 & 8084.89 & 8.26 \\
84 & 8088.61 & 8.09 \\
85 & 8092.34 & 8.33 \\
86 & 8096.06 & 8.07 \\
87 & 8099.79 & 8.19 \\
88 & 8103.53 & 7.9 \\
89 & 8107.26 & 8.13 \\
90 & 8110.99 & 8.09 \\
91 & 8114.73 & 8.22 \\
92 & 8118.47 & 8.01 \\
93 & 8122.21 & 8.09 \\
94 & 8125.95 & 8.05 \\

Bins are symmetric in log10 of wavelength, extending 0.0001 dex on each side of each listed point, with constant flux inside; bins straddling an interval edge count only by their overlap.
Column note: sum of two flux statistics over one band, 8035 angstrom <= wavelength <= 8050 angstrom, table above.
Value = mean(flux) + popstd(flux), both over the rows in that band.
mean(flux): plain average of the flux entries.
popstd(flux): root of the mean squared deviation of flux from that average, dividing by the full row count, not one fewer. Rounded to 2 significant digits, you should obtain 8.4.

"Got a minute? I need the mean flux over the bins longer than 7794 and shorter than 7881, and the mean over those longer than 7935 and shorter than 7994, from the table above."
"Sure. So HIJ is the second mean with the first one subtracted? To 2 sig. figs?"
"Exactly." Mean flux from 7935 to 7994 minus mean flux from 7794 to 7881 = -0.22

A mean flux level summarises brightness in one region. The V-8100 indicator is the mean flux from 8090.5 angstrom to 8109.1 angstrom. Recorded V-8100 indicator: 8.12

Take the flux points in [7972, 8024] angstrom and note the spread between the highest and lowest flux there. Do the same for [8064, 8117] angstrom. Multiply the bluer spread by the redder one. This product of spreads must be 0.3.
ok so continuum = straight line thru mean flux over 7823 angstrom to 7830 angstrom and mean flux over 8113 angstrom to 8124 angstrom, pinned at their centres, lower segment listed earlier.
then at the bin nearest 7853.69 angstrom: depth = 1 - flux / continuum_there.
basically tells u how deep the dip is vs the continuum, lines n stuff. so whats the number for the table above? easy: 0.00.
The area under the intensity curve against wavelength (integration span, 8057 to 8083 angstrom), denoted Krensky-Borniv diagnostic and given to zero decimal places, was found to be 210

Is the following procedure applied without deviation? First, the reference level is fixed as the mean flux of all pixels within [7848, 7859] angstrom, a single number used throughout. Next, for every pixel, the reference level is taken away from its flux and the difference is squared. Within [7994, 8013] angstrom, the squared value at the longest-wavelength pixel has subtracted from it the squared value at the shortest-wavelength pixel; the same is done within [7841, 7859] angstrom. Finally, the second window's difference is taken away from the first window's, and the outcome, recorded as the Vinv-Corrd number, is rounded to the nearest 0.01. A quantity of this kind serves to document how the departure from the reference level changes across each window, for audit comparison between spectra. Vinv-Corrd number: 0.40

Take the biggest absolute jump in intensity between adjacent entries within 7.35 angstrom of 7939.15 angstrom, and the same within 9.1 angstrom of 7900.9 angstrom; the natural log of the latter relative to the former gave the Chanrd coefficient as 1.3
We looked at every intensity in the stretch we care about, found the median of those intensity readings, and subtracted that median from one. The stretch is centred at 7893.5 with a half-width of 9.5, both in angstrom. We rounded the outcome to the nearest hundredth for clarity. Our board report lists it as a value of -7.47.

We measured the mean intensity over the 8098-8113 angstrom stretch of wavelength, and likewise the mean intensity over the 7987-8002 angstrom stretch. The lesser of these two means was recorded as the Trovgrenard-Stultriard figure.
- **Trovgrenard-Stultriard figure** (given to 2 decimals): 8.08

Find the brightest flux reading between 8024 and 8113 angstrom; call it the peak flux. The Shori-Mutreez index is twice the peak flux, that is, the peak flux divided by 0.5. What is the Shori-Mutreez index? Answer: 17.0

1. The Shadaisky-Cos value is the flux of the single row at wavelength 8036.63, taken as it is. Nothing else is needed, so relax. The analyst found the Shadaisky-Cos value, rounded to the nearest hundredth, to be 7.87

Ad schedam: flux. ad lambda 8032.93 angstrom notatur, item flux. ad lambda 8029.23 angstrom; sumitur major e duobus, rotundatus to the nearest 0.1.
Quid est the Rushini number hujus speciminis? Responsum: 8.3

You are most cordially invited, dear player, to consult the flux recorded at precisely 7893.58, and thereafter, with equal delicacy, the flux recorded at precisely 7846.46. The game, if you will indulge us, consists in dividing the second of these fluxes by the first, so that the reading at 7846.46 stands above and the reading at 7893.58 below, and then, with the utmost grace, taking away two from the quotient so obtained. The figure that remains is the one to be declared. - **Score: -1.03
